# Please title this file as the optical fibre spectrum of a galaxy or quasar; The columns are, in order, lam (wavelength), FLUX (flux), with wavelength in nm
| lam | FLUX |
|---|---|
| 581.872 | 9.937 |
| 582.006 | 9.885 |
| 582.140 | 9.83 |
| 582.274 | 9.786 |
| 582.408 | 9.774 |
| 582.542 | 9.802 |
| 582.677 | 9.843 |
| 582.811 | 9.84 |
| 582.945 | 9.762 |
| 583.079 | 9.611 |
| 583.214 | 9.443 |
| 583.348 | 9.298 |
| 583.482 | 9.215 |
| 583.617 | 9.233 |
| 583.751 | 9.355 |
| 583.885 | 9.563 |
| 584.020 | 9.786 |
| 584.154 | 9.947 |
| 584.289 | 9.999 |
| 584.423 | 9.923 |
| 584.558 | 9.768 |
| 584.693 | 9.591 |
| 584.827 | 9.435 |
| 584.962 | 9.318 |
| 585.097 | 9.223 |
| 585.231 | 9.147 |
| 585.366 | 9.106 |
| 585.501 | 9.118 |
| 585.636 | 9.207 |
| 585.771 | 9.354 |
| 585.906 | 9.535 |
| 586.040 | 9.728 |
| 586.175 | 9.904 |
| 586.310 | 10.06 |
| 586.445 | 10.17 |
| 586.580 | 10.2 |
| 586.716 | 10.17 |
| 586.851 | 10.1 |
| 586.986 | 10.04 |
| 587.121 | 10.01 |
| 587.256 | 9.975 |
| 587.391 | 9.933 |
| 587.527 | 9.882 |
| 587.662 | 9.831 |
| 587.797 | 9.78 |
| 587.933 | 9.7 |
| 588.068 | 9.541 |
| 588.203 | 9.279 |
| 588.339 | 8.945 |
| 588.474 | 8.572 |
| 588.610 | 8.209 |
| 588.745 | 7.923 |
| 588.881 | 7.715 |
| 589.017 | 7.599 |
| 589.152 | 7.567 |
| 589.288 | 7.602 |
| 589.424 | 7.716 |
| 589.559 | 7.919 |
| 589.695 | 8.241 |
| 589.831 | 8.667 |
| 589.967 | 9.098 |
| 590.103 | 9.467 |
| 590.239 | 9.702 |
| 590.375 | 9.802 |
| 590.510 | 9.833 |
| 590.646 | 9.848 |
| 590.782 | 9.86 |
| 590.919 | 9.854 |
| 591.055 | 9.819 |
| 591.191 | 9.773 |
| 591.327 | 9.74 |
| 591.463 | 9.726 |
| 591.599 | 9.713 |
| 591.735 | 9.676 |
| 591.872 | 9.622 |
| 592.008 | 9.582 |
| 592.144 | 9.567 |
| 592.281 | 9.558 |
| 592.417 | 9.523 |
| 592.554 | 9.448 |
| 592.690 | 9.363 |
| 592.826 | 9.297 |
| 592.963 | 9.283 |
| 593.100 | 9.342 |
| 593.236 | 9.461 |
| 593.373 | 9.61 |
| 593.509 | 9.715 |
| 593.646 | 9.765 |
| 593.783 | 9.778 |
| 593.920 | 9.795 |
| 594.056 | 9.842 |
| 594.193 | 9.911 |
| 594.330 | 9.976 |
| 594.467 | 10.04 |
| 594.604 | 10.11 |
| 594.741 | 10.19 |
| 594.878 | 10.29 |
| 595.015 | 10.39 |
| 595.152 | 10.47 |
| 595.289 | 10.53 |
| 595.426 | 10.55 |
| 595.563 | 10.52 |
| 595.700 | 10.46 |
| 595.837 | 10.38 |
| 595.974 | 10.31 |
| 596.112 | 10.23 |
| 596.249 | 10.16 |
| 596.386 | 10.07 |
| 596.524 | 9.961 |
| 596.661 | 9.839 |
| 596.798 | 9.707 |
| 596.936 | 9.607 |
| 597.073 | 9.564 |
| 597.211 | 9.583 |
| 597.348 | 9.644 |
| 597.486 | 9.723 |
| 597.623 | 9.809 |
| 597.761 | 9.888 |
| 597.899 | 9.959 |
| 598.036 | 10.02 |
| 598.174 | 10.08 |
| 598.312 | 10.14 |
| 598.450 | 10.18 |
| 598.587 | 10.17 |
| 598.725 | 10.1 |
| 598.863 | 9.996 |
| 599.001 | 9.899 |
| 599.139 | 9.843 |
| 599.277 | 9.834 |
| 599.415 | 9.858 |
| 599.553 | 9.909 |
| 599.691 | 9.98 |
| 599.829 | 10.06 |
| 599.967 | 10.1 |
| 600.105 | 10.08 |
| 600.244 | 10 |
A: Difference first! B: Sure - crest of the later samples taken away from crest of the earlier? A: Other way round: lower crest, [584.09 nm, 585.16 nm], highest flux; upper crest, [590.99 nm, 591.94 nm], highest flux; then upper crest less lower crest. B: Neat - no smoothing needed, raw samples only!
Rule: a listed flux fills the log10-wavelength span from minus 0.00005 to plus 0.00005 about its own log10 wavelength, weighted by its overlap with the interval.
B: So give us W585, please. -0.18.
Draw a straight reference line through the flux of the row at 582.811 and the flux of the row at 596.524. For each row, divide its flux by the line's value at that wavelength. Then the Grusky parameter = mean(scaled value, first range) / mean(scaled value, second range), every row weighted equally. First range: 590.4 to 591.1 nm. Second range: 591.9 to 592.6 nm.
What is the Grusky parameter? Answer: 1.03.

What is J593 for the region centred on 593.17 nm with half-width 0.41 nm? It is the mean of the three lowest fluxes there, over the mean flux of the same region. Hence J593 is 0.985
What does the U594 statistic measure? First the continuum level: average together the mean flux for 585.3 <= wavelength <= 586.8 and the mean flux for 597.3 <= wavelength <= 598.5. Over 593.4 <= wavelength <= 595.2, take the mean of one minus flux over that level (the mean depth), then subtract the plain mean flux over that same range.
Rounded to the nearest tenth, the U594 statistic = -10.0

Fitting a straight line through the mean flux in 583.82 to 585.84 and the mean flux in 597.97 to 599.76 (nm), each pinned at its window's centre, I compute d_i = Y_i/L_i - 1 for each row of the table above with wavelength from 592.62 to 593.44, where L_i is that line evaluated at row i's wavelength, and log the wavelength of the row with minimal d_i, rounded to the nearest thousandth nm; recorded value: 592.963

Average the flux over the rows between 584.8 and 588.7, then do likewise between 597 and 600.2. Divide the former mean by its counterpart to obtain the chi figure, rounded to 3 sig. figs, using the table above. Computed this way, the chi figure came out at 0.963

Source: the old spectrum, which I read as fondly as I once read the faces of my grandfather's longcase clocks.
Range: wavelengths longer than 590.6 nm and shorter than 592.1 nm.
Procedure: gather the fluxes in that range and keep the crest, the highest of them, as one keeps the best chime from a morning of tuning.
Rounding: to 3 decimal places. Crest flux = 9.860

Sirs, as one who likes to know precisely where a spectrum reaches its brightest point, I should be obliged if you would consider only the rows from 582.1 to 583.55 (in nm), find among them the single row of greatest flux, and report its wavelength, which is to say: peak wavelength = 582.677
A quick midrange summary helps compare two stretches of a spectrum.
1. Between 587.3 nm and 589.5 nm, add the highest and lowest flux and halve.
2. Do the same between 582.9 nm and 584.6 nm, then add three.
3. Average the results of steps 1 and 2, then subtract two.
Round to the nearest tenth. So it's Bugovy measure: 8.7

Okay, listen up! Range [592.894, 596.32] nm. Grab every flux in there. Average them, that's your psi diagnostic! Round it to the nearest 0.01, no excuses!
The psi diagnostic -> 10.04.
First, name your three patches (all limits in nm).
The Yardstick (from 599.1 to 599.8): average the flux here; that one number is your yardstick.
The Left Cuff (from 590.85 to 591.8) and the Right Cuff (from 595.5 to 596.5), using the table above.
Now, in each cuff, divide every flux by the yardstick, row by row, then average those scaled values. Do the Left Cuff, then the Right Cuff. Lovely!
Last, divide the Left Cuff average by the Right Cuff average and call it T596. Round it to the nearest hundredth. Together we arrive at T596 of 0.95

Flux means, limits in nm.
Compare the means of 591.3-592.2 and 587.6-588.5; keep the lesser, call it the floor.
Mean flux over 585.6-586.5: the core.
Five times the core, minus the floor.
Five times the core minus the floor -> 39.2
